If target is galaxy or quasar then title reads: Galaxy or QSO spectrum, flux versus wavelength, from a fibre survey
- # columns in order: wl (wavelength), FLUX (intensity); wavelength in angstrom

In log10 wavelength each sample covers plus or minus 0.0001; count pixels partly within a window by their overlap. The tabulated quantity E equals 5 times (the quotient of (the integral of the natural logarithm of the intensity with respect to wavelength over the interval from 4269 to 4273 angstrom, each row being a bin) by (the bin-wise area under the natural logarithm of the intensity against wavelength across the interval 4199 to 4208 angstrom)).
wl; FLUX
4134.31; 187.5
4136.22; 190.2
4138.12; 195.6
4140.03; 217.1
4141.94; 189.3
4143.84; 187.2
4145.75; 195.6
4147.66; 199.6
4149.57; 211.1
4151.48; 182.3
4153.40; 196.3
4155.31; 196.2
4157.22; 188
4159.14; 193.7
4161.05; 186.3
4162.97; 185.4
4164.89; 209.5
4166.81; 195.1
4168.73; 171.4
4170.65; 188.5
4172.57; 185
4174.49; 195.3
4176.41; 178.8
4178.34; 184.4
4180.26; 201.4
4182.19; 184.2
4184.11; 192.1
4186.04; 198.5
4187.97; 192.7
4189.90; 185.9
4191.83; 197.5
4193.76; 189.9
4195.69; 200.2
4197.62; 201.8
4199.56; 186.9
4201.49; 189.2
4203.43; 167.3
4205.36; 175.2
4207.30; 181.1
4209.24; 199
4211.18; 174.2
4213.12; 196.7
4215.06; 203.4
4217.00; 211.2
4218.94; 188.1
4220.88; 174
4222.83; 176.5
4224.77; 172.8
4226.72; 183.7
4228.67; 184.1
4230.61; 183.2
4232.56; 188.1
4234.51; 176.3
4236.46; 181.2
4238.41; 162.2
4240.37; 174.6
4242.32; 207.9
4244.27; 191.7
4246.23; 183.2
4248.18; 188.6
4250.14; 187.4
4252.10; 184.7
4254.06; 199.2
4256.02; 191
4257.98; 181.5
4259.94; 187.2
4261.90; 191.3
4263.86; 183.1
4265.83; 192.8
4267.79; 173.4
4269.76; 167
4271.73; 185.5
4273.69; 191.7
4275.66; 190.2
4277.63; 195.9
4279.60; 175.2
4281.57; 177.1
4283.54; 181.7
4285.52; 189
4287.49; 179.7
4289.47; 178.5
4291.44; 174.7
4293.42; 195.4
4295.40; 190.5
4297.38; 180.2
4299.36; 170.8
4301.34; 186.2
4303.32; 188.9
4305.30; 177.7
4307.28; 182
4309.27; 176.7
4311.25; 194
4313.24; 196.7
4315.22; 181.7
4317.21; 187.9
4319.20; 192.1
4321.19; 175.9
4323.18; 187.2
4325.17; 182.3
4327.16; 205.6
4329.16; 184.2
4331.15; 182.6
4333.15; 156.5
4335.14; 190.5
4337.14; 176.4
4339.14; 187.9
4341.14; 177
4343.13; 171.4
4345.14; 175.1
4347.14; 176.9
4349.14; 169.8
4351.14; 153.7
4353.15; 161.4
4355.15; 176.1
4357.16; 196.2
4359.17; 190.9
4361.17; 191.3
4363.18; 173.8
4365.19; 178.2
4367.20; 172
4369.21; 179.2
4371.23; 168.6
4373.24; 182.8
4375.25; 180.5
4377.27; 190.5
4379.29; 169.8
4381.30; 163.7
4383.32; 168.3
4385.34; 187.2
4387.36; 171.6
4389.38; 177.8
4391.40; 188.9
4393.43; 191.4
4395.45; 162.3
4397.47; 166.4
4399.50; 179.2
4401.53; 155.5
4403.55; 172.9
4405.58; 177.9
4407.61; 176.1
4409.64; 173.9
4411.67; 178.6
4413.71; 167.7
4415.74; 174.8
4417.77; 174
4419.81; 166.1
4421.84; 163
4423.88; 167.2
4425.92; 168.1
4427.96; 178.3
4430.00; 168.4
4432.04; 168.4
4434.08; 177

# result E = 2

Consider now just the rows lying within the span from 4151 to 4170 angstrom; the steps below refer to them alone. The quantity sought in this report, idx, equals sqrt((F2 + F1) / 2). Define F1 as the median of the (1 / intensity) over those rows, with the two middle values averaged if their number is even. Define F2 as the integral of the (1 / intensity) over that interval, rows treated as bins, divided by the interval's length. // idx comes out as 0.0725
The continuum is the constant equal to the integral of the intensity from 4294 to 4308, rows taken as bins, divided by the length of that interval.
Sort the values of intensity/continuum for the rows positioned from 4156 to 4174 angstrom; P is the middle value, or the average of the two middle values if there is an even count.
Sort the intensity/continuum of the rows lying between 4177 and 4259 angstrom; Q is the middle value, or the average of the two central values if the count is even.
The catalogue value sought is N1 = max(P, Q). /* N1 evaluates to 1.03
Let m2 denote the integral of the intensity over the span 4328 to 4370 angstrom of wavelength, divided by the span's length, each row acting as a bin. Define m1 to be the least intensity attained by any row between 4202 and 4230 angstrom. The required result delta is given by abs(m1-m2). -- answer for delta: 10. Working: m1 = 167.3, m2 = 177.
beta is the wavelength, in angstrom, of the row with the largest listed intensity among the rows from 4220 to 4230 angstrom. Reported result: 4228.67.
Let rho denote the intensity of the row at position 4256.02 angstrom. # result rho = 191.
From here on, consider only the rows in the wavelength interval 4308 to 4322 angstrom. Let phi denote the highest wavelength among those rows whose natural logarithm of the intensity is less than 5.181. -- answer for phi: 4321.19 angstrom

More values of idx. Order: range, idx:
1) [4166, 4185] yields 0.0731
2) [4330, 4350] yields 0.0753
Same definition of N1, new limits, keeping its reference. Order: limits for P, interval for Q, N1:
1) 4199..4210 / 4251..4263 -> 1.03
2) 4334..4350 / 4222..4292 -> 1.00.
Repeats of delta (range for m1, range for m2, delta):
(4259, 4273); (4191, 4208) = 21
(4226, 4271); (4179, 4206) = 28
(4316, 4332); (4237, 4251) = 9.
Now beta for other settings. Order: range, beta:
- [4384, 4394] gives 4393.43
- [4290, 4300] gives 4293.42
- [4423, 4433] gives 4427.96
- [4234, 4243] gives 4242.32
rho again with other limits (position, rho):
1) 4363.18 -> 173.8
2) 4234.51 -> 176.3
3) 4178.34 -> 184.4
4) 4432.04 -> 168.4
